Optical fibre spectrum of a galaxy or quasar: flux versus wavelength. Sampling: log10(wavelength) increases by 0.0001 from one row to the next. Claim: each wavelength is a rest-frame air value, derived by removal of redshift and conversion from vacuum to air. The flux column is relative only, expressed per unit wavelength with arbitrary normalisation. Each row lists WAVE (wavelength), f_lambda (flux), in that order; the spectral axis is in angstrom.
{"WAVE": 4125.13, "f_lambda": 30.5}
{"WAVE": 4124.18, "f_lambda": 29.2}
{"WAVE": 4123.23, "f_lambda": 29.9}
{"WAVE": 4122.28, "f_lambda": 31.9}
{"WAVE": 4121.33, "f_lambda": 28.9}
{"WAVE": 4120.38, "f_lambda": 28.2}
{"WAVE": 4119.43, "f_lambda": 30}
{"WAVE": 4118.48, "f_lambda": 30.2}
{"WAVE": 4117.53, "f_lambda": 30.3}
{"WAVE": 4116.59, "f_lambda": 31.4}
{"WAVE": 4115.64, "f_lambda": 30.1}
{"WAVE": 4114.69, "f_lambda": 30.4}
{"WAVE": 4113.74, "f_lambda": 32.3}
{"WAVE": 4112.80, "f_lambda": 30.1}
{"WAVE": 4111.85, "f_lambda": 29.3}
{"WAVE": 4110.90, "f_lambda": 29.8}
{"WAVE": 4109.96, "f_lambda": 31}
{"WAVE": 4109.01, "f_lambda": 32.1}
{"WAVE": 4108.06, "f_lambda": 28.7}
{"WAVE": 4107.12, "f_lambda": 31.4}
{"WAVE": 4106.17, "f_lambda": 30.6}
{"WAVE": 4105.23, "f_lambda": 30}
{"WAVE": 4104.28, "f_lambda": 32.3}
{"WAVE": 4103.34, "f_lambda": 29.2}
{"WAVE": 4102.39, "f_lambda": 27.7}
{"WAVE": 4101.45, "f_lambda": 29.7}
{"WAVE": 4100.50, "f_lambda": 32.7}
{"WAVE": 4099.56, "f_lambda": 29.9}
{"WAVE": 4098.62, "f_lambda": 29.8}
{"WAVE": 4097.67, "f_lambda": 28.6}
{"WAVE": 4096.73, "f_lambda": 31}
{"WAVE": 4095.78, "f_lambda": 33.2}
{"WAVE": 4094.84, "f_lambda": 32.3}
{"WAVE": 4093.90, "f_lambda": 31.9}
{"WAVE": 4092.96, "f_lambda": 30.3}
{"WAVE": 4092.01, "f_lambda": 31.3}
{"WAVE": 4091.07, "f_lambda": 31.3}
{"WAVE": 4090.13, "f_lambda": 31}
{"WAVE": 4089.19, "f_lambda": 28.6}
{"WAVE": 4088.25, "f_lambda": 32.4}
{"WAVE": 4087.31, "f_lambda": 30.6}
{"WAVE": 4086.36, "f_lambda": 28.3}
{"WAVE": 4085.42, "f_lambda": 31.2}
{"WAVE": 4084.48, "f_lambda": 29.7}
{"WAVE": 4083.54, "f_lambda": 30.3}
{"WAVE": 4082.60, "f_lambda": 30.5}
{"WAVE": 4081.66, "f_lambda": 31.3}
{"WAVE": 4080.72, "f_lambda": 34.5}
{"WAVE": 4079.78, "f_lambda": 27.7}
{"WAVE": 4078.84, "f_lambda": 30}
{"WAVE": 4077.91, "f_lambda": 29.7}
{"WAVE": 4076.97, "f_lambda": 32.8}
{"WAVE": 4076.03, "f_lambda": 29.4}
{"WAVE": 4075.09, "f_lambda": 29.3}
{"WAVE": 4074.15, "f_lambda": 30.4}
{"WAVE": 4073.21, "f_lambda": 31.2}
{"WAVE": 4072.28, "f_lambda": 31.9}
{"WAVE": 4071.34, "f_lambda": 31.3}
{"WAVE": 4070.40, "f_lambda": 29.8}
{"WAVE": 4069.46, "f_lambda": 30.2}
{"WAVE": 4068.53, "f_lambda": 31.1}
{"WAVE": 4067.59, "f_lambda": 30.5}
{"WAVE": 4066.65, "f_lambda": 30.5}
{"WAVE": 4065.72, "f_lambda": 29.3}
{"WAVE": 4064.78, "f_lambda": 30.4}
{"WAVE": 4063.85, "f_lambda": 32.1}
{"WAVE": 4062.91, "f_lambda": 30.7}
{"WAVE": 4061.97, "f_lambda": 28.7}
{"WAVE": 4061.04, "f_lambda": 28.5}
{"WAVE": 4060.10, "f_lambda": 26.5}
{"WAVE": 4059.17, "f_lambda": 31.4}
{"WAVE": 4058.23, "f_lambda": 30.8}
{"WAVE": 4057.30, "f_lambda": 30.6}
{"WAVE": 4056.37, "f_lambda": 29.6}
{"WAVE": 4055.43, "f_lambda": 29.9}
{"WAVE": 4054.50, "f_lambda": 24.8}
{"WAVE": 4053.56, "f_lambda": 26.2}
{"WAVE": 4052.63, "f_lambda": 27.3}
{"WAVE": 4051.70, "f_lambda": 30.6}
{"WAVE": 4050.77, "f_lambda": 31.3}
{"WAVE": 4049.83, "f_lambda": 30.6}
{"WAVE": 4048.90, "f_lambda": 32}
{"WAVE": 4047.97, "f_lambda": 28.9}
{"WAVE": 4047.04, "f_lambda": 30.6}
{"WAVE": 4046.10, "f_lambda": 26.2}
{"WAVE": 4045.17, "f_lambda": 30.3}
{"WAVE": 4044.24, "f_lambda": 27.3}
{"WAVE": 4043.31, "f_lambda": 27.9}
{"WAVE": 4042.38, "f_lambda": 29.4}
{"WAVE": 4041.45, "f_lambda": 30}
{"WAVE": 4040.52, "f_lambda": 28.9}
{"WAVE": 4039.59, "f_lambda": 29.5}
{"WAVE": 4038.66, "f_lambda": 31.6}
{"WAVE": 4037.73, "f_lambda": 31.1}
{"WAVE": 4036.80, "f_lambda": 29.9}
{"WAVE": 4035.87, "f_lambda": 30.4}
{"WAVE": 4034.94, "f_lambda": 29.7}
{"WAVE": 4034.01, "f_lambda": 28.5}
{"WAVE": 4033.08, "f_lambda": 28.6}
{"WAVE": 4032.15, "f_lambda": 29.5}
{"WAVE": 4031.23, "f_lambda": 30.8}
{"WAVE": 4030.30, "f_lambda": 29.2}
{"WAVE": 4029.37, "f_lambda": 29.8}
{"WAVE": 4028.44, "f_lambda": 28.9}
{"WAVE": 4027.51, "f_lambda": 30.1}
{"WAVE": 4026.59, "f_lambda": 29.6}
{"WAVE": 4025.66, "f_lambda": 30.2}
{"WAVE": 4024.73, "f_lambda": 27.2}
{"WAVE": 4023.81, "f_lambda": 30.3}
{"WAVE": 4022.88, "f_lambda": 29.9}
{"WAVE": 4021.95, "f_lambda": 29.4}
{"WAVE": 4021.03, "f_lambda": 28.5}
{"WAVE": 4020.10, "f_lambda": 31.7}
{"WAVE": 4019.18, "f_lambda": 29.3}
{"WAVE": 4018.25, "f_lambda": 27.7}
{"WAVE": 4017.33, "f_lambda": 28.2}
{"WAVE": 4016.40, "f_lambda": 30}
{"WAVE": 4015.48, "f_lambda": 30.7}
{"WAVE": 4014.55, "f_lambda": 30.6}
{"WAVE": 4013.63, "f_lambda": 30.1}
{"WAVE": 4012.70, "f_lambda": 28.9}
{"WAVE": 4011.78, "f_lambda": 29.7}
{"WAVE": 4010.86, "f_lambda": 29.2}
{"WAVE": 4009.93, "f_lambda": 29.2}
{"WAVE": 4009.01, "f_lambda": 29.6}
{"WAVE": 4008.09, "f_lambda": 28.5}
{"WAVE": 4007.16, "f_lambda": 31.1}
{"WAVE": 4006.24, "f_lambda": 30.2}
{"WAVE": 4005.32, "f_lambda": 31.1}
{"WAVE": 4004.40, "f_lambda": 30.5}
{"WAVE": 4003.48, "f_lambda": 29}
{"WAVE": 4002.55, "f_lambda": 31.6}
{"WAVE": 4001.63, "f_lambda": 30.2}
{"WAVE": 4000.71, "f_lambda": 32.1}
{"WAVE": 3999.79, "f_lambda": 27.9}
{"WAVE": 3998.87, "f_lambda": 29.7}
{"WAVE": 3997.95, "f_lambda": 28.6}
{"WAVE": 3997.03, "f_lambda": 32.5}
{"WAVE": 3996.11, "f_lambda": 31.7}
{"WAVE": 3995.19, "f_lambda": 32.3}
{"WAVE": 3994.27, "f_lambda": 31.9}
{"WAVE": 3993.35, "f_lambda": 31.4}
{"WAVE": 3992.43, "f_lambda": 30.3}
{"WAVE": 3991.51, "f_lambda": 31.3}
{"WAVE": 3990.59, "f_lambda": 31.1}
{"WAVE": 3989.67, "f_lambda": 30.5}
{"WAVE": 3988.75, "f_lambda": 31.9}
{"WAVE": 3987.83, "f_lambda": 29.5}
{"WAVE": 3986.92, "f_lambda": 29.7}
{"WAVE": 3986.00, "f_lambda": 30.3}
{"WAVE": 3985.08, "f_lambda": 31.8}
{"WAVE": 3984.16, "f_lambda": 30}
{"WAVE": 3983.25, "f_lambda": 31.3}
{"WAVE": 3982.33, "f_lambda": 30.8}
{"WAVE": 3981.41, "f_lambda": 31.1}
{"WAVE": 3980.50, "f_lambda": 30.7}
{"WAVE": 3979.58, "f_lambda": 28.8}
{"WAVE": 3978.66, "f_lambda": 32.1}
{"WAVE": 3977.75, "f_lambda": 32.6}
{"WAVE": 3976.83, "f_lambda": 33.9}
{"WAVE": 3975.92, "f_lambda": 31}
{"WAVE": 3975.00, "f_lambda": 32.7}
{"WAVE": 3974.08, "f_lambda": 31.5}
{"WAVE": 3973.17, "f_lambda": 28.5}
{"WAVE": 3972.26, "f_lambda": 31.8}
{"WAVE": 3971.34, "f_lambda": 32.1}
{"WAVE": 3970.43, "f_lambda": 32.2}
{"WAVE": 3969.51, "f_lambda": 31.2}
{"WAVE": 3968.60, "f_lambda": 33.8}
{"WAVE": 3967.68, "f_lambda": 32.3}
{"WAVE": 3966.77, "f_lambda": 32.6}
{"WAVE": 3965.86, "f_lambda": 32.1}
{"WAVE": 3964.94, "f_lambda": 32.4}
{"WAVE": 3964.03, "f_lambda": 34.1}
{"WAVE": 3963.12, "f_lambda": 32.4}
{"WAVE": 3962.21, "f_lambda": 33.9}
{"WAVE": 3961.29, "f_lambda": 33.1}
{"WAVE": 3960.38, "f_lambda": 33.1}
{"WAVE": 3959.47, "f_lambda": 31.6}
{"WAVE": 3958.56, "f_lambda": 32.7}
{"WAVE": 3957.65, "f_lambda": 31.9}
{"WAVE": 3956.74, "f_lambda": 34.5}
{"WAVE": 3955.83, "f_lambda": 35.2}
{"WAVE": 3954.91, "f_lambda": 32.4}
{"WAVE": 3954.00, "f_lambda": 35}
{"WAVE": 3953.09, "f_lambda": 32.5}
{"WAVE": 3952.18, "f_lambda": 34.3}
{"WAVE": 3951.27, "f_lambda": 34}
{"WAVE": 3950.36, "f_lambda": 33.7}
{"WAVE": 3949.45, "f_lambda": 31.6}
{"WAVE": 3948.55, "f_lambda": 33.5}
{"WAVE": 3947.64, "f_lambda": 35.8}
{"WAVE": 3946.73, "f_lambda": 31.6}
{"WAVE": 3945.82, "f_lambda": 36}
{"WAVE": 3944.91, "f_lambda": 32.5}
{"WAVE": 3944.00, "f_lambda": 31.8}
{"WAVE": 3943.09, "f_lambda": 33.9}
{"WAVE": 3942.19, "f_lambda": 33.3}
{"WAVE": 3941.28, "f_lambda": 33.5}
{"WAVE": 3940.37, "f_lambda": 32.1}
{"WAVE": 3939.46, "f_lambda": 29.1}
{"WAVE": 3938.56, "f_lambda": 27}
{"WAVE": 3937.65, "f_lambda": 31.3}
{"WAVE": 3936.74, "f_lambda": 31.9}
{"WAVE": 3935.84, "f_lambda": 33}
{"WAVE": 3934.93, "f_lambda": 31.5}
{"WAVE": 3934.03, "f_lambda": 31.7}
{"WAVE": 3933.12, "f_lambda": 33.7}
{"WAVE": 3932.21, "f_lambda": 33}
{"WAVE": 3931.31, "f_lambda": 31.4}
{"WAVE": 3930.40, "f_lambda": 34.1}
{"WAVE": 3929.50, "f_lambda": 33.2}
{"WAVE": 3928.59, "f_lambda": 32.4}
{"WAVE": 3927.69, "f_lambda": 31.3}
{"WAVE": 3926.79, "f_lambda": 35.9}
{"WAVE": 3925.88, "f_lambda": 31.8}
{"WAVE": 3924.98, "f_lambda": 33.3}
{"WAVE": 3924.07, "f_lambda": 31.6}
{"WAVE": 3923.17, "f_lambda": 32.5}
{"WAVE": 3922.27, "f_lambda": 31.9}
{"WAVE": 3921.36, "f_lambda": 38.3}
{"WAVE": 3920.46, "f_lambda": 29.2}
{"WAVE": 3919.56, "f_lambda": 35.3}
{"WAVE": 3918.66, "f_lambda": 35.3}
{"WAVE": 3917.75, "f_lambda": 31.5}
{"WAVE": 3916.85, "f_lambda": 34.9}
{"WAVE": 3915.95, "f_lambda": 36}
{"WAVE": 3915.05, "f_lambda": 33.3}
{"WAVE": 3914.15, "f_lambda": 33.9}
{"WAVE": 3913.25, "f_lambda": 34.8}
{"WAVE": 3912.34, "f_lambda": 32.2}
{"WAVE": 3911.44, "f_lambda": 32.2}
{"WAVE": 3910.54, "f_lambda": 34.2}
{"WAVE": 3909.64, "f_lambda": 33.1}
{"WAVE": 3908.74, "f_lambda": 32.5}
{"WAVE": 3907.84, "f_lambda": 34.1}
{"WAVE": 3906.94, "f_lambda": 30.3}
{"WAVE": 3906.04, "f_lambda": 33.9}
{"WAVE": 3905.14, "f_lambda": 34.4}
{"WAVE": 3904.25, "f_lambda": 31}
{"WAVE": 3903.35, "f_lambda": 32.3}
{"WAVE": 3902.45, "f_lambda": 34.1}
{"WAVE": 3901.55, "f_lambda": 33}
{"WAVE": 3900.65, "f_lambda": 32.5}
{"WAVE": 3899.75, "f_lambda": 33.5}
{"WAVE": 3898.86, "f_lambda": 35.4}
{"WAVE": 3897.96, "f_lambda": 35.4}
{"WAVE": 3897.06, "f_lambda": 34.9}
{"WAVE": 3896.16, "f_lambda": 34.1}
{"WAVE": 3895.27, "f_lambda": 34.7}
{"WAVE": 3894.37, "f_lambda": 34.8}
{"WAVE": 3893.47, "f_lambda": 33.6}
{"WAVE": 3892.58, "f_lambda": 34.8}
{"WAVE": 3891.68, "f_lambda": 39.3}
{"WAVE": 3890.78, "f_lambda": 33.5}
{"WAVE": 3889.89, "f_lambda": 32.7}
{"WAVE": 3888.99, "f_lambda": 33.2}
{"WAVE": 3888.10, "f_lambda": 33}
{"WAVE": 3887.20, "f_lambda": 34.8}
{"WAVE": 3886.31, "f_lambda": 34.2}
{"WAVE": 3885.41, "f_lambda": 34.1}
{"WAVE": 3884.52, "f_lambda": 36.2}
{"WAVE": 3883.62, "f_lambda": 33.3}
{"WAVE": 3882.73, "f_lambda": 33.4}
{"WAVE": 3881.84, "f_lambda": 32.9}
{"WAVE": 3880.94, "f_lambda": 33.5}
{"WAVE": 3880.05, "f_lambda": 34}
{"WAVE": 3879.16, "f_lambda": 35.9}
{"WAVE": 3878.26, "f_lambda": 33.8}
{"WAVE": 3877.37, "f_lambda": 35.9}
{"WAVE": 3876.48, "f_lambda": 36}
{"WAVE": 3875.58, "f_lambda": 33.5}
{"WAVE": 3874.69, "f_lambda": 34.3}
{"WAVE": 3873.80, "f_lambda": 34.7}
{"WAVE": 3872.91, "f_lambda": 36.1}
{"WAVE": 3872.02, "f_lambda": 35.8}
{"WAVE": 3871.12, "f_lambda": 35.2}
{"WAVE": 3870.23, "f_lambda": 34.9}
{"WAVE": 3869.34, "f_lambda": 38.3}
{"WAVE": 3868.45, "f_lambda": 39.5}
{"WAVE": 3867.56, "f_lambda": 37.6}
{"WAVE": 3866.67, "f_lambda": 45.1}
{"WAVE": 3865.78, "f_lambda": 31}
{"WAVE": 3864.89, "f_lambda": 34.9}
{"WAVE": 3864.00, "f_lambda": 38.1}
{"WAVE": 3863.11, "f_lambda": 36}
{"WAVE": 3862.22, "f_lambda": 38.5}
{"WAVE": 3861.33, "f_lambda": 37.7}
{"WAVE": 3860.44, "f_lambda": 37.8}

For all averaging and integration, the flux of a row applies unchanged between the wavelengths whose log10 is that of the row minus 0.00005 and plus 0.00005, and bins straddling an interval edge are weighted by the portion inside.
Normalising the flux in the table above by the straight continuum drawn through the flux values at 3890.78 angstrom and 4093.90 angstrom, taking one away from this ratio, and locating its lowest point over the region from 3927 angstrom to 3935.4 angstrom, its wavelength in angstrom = 3927.69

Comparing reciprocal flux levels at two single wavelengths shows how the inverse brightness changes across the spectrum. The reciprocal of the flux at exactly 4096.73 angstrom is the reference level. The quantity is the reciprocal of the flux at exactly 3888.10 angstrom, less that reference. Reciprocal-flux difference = -0.0020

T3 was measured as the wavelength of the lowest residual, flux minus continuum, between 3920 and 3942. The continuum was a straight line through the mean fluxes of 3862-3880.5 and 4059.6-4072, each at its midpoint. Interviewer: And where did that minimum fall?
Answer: 3938.56 angstrom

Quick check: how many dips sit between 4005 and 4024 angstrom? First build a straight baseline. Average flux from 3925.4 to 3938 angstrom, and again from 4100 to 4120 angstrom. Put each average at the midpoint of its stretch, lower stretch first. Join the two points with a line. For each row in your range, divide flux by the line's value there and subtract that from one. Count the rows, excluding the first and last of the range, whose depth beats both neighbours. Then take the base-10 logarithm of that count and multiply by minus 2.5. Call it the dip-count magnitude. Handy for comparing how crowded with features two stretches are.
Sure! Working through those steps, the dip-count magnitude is -1.95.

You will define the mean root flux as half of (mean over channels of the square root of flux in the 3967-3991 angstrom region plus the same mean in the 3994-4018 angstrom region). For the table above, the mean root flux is 5.54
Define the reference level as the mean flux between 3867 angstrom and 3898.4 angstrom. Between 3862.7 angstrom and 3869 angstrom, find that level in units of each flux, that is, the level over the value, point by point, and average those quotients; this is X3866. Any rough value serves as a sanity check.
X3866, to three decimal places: 0.943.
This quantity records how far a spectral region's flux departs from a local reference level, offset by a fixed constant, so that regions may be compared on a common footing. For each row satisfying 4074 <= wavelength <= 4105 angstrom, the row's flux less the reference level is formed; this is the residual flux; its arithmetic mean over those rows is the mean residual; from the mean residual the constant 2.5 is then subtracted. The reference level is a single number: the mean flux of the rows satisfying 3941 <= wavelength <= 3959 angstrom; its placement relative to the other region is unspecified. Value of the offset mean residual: -5.4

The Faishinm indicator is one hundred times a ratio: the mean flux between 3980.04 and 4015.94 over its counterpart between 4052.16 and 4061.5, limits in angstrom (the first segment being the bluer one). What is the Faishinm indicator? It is 107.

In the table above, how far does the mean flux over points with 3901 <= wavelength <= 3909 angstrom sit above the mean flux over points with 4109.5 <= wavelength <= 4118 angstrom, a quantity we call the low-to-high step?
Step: 2.3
